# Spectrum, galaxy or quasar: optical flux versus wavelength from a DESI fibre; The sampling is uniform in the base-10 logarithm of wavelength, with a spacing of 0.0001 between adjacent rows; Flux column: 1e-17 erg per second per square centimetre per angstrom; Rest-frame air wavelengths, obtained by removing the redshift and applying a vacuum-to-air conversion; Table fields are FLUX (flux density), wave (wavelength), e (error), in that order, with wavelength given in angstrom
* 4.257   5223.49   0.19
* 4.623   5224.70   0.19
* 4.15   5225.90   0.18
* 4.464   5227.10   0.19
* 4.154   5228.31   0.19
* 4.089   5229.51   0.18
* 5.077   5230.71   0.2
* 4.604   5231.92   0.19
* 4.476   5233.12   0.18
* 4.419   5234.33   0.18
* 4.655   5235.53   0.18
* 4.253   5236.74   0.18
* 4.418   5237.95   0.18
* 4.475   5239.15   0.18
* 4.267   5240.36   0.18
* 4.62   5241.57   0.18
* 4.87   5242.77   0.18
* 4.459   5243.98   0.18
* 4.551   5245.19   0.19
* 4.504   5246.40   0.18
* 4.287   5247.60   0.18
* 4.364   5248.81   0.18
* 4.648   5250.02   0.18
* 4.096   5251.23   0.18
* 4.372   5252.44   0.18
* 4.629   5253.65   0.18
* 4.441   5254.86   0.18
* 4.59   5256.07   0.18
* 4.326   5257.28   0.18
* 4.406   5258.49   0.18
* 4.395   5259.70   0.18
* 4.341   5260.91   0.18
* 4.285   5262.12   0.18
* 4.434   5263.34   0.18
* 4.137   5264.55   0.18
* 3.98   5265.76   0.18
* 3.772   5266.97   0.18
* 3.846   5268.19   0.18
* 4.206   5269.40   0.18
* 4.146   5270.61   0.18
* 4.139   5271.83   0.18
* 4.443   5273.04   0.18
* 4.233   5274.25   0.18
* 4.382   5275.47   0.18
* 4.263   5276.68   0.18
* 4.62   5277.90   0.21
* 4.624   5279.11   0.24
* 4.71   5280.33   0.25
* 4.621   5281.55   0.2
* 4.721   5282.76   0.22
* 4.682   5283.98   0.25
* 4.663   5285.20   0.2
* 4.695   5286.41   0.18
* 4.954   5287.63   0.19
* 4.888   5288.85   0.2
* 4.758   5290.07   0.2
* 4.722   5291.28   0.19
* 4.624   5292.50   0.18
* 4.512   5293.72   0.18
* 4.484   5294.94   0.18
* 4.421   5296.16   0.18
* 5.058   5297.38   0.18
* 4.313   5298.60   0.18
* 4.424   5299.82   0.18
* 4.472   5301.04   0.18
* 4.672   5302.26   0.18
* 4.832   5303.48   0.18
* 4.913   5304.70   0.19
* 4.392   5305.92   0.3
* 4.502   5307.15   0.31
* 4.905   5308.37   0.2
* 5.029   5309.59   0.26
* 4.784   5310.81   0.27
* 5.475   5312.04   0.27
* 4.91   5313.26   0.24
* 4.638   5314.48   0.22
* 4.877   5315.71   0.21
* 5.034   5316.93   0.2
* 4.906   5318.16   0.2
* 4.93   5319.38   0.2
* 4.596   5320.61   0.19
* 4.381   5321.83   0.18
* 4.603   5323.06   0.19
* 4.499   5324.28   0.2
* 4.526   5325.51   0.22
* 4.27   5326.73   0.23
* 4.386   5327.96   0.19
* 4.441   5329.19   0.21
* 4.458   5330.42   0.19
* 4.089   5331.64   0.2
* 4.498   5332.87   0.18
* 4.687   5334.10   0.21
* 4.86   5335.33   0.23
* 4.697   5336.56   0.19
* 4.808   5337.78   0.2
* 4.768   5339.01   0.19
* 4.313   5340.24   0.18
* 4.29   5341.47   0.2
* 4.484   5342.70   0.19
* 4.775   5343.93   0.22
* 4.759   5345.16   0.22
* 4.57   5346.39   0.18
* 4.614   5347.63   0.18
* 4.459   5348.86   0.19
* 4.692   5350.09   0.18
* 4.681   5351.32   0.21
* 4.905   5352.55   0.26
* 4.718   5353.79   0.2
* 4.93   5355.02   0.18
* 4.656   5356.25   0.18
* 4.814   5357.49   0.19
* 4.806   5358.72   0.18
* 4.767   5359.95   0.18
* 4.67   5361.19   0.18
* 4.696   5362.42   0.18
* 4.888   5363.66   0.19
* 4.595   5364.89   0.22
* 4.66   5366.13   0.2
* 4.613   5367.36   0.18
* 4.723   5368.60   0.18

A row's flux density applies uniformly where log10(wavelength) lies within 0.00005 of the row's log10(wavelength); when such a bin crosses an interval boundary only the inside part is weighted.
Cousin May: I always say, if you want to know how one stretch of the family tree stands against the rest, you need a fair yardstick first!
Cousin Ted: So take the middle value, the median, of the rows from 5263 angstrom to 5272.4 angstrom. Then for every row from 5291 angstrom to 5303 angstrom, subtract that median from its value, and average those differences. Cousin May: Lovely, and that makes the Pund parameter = 0.43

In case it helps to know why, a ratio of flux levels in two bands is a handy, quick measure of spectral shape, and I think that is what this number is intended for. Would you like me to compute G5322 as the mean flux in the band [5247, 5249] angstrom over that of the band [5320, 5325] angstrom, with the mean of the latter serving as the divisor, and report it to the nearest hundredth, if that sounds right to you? 0.96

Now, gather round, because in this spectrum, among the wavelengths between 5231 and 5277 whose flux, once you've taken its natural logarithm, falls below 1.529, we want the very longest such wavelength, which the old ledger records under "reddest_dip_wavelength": 5276.68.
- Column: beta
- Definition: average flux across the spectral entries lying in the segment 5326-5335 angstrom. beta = 4.4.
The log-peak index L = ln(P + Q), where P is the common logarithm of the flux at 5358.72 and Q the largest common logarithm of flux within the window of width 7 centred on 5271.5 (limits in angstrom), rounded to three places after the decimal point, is 0.285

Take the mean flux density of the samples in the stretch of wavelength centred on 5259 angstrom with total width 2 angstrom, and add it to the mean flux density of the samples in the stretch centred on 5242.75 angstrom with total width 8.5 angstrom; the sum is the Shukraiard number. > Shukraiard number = 8.94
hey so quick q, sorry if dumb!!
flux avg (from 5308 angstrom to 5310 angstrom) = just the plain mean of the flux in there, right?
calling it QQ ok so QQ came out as 5.0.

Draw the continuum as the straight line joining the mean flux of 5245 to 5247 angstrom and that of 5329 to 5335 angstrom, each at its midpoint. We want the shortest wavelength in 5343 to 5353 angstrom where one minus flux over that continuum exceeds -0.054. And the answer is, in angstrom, 5346.39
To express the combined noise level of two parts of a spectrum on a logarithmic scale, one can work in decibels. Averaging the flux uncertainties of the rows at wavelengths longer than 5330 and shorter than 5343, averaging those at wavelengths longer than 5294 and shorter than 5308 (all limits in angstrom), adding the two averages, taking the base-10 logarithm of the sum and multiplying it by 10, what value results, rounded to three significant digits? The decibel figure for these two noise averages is -3.98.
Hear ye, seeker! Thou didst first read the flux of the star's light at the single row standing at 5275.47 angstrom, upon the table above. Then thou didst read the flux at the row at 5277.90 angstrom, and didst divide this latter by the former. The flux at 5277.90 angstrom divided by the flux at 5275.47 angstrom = 1.05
